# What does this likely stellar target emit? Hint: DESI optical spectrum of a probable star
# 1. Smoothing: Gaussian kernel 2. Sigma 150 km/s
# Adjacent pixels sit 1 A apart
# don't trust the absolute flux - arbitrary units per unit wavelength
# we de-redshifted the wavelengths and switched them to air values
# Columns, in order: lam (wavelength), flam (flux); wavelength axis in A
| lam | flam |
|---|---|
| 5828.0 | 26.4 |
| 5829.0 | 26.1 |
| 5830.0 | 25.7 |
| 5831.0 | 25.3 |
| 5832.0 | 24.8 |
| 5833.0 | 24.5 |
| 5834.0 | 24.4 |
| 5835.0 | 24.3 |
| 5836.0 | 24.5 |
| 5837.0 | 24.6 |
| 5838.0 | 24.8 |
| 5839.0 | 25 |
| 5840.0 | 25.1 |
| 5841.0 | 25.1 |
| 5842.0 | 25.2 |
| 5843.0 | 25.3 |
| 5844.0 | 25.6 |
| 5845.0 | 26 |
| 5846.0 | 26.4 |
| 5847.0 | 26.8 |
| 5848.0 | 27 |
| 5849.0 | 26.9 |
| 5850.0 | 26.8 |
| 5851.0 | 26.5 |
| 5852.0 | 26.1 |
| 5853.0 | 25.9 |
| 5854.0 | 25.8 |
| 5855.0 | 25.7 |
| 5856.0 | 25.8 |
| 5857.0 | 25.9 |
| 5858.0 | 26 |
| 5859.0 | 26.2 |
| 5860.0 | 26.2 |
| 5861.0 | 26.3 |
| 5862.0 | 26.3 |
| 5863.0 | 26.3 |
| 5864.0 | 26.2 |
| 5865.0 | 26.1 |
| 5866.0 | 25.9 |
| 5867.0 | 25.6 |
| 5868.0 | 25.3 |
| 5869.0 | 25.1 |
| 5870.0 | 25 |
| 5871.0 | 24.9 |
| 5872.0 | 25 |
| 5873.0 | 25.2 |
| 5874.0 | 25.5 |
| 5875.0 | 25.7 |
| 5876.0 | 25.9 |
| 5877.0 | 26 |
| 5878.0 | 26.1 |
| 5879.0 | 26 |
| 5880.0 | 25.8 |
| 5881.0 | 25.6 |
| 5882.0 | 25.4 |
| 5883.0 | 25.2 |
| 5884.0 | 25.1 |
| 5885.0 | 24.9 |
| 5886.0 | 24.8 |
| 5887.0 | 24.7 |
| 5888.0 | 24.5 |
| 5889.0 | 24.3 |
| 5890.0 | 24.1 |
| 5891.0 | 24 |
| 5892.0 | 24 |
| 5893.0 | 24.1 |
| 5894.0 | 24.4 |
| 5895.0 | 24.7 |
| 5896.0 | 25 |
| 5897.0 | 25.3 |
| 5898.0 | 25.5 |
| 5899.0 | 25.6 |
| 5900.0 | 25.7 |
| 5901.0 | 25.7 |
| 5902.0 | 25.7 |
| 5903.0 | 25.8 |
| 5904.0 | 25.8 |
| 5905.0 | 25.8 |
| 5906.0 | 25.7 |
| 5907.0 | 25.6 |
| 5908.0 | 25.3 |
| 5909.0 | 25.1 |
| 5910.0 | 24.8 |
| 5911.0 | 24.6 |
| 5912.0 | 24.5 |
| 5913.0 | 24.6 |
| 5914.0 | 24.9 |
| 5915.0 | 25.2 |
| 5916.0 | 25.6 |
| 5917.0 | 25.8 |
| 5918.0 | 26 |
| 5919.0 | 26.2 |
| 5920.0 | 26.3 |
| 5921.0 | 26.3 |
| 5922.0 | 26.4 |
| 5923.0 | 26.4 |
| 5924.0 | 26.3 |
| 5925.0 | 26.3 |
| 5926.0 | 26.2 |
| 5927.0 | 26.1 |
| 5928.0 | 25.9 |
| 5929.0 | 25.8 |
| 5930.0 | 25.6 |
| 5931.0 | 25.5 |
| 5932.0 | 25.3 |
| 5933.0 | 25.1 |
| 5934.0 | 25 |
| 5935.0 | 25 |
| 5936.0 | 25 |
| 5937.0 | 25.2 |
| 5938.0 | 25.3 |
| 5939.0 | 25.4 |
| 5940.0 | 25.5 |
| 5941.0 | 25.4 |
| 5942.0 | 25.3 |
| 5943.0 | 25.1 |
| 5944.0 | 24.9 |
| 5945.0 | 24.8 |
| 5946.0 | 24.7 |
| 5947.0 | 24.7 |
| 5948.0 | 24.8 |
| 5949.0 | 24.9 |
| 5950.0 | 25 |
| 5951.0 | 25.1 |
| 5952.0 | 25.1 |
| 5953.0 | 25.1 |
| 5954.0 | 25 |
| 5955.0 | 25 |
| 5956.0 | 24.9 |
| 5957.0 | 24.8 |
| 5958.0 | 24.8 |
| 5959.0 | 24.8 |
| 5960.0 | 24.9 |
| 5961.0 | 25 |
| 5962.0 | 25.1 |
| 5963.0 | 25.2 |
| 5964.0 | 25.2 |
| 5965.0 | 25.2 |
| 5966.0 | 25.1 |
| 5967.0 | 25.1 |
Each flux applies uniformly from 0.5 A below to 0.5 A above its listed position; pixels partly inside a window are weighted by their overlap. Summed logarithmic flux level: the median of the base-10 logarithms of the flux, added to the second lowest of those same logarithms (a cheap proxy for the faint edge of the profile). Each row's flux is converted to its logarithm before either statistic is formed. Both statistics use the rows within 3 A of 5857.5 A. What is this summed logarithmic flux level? 2.83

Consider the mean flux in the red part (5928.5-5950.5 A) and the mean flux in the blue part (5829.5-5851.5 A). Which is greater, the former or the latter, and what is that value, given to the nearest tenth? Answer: 25.5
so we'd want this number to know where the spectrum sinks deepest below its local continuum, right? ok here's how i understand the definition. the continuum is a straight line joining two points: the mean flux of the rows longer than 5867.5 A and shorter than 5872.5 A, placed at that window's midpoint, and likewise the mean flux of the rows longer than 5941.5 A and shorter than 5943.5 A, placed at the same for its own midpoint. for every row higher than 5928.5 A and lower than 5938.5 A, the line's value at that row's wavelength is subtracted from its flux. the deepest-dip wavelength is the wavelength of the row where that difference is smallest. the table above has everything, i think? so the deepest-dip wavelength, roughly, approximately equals 5936.0 A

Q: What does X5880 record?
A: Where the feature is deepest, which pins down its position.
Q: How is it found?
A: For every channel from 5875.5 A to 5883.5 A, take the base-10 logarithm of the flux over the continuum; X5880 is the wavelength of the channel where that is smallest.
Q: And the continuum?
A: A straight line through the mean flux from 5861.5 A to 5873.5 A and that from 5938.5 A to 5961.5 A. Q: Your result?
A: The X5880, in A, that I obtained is 5883.0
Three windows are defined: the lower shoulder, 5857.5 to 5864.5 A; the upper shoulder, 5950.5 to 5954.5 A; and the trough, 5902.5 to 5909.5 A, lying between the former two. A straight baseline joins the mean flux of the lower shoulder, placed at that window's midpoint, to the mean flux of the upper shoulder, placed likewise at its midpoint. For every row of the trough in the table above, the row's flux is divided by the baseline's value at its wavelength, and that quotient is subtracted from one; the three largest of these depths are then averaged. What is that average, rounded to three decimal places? 0.012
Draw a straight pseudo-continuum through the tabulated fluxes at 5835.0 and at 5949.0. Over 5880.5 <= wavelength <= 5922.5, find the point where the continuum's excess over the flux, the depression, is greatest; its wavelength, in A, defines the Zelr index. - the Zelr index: 5892.0 A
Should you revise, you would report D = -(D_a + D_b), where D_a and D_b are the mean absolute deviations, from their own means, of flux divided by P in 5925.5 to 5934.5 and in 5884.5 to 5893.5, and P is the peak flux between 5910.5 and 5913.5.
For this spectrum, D -0.027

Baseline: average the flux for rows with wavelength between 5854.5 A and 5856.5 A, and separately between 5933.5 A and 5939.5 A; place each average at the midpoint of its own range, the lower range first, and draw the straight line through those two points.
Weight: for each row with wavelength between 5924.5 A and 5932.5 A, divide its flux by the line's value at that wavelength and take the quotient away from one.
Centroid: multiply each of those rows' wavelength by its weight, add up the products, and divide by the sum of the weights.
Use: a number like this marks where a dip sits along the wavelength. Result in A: 5927.4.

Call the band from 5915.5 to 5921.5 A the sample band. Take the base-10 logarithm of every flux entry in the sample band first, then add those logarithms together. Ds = 8.49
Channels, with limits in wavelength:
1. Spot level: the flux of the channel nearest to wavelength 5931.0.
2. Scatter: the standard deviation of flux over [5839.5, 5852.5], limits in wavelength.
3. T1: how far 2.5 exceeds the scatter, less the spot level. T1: -23.7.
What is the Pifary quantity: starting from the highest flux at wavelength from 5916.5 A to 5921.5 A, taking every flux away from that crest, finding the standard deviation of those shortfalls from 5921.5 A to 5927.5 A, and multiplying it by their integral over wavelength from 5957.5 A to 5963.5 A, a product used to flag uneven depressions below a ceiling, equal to 0.9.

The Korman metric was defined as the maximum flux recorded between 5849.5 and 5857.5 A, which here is 26.8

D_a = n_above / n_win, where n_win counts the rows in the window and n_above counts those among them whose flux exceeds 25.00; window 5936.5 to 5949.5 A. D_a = 0.54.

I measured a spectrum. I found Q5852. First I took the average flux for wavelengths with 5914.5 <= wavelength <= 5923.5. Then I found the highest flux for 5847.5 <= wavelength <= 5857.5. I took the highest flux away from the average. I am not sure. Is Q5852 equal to -0.98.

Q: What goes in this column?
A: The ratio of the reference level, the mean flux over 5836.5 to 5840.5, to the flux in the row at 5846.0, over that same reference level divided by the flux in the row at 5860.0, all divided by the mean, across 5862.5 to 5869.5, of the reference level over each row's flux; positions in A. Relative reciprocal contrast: 1.028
